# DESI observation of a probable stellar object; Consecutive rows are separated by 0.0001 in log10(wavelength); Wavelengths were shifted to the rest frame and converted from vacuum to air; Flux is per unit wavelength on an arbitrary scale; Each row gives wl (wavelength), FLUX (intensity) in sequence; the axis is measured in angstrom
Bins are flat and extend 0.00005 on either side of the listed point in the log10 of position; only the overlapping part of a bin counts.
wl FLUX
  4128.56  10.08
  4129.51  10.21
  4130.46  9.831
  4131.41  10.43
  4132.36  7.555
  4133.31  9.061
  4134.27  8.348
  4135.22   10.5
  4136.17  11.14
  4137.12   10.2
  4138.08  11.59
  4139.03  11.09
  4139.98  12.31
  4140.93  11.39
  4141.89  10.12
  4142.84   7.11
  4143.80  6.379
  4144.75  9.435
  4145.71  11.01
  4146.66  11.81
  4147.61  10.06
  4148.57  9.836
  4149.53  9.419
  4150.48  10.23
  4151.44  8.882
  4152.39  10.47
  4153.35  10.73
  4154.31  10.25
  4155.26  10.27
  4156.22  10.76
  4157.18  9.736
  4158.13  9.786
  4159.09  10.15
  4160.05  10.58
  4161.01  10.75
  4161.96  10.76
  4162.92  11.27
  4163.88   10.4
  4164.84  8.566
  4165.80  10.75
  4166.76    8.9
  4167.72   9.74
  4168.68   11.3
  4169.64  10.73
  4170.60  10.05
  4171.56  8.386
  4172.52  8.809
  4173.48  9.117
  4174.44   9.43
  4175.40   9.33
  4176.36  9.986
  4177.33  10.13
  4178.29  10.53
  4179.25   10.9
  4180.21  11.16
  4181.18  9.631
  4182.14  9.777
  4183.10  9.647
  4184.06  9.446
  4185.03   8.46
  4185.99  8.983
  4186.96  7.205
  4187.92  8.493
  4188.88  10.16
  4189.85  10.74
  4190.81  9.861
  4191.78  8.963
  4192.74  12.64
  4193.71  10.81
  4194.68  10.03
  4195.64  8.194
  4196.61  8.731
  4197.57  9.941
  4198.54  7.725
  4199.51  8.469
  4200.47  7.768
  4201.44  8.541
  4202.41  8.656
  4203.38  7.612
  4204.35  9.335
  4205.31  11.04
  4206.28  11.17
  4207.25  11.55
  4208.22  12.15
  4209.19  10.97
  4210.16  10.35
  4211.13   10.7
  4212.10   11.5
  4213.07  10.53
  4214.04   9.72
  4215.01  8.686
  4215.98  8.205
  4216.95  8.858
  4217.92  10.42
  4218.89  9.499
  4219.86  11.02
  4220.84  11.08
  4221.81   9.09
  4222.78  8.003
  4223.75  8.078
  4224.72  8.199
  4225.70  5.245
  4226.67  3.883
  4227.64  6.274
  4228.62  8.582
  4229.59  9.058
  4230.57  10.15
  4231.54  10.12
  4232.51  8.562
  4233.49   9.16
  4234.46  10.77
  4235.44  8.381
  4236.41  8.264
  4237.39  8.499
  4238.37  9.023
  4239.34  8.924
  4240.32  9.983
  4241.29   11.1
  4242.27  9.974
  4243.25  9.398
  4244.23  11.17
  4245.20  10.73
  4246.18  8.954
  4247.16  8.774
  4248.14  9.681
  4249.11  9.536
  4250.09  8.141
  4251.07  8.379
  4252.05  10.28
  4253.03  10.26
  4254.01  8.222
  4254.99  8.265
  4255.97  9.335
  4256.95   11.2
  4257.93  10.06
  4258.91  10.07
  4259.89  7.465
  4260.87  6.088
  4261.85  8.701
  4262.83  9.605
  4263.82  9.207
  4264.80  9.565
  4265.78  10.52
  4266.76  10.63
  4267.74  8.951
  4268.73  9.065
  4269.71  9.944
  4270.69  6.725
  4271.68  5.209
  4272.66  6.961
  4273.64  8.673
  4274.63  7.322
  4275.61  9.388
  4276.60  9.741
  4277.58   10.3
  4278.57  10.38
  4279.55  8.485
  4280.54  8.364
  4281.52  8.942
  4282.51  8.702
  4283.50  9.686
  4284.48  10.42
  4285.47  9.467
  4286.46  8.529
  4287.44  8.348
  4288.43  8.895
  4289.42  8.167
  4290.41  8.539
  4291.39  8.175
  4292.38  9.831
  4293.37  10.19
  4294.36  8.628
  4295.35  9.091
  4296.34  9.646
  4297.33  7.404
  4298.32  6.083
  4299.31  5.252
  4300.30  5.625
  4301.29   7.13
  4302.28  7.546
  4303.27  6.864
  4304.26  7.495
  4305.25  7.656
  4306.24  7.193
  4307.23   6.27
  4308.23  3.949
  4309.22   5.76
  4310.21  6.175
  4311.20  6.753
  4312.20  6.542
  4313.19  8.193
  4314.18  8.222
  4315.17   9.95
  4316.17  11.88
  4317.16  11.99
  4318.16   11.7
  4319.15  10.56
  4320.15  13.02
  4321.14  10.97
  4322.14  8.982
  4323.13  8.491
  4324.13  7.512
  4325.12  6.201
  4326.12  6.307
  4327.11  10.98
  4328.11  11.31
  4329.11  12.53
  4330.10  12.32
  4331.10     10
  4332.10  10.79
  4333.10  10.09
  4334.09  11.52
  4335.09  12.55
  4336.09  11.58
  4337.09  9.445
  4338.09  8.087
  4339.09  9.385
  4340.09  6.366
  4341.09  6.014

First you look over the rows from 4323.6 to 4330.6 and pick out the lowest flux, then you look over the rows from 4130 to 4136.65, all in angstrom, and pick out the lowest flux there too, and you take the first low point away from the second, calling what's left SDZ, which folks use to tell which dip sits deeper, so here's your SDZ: 1.4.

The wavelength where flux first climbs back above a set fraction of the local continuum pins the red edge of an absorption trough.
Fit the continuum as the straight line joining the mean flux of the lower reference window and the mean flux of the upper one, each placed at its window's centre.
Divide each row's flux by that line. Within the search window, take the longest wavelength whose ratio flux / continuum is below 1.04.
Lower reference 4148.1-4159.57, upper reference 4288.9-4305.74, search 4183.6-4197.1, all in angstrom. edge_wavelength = 4196.61 angstrom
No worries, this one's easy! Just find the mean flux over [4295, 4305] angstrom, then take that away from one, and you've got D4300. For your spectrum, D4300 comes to -6.2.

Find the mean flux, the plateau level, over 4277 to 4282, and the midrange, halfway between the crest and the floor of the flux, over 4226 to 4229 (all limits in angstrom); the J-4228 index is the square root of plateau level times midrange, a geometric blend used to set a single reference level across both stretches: 7.6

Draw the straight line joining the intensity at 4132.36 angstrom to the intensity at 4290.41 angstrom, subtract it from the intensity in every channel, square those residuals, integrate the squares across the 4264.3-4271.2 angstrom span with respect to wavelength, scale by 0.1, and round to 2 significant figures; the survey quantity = 1.7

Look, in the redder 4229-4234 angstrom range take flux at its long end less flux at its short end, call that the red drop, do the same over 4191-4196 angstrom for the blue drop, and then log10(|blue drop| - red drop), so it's -0.2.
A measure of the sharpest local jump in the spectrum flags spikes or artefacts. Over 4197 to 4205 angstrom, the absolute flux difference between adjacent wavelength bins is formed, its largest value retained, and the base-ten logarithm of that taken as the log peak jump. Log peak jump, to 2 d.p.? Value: 0.35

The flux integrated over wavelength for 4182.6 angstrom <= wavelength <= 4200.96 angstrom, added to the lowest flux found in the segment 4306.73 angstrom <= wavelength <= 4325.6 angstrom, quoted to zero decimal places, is 174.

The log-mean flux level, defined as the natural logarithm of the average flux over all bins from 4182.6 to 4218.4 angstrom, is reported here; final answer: 2.26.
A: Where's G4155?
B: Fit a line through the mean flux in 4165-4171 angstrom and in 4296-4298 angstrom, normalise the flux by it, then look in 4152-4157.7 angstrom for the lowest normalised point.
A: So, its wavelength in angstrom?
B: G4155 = 4157.18 angstrom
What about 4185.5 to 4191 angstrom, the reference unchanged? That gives 4186.96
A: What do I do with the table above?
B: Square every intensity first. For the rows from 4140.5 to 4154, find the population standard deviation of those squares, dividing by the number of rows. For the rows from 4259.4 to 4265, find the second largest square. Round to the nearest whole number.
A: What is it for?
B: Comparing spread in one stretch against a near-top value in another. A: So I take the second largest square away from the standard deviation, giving -65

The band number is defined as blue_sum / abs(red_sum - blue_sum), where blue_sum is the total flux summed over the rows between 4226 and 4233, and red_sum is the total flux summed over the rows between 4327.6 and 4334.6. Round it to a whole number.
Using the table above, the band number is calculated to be 3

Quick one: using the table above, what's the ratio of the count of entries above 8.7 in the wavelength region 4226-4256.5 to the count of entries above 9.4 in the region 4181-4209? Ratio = 1.3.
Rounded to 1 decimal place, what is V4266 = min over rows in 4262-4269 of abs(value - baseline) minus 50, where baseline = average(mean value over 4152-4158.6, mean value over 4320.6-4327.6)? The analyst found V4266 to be -49.8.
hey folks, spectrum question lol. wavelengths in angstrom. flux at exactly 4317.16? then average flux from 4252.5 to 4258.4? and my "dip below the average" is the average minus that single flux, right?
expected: -2.4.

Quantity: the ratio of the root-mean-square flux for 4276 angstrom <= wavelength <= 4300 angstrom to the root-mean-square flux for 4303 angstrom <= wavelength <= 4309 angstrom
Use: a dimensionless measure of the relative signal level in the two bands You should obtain 1.33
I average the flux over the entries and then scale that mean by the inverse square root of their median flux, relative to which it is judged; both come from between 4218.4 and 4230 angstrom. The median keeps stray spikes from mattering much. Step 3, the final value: 2.82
